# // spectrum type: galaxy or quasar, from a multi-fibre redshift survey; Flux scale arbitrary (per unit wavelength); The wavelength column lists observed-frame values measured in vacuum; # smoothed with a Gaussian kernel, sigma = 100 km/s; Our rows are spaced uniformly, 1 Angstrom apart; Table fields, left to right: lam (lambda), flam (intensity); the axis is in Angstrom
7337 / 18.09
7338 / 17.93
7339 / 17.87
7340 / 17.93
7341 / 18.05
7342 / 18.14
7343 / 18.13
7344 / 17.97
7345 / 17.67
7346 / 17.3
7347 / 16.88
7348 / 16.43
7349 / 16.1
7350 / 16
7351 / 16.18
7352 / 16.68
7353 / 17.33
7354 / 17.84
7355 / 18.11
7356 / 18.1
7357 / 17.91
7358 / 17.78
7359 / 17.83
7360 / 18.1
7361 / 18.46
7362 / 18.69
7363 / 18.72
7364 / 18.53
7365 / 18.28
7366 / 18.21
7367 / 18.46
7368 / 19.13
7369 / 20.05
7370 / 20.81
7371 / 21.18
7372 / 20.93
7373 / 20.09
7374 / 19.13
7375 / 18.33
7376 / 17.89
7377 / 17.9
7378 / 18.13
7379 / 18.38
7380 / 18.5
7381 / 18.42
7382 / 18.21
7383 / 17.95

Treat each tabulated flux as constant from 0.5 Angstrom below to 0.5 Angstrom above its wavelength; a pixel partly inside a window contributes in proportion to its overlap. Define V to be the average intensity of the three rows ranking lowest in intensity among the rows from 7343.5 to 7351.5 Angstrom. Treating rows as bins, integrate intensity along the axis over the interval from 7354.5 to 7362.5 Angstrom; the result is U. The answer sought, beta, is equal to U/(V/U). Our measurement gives 1306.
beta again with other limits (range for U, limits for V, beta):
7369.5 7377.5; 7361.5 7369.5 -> 1333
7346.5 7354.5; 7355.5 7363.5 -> 998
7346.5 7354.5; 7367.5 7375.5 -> 944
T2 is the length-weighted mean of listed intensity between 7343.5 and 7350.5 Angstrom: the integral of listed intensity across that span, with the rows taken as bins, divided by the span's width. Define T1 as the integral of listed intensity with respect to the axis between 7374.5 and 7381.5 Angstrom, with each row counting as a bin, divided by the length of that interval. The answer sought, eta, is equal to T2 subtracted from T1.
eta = 1.3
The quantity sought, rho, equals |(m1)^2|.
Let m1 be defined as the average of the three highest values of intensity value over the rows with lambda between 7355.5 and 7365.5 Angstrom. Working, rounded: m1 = 18.6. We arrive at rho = 348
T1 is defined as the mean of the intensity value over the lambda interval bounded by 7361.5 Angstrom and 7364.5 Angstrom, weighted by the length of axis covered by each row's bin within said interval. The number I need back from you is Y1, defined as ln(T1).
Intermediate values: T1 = 18.6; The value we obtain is 2.93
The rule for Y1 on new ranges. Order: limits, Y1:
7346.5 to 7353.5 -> 2.80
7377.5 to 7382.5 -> 2.91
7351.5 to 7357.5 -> 2.87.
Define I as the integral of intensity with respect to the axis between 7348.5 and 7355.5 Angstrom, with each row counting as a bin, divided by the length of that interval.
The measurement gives 16.9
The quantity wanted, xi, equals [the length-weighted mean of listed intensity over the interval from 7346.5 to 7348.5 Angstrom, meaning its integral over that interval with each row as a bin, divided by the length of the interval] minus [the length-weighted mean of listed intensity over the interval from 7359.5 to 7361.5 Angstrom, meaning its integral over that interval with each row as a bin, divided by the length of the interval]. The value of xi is -1.6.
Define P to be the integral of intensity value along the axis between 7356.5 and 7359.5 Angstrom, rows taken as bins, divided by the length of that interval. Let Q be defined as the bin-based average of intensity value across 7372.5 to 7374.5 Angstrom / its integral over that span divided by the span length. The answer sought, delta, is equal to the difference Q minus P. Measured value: 1.8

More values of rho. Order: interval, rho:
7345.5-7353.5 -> 295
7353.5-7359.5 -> 325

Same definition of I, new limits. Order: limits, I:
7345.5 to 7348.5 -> 16.9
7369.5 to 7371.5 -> 21.0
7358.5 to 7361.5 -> 18.1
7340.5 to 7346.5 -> 17.9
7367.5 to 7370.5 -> 20.0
